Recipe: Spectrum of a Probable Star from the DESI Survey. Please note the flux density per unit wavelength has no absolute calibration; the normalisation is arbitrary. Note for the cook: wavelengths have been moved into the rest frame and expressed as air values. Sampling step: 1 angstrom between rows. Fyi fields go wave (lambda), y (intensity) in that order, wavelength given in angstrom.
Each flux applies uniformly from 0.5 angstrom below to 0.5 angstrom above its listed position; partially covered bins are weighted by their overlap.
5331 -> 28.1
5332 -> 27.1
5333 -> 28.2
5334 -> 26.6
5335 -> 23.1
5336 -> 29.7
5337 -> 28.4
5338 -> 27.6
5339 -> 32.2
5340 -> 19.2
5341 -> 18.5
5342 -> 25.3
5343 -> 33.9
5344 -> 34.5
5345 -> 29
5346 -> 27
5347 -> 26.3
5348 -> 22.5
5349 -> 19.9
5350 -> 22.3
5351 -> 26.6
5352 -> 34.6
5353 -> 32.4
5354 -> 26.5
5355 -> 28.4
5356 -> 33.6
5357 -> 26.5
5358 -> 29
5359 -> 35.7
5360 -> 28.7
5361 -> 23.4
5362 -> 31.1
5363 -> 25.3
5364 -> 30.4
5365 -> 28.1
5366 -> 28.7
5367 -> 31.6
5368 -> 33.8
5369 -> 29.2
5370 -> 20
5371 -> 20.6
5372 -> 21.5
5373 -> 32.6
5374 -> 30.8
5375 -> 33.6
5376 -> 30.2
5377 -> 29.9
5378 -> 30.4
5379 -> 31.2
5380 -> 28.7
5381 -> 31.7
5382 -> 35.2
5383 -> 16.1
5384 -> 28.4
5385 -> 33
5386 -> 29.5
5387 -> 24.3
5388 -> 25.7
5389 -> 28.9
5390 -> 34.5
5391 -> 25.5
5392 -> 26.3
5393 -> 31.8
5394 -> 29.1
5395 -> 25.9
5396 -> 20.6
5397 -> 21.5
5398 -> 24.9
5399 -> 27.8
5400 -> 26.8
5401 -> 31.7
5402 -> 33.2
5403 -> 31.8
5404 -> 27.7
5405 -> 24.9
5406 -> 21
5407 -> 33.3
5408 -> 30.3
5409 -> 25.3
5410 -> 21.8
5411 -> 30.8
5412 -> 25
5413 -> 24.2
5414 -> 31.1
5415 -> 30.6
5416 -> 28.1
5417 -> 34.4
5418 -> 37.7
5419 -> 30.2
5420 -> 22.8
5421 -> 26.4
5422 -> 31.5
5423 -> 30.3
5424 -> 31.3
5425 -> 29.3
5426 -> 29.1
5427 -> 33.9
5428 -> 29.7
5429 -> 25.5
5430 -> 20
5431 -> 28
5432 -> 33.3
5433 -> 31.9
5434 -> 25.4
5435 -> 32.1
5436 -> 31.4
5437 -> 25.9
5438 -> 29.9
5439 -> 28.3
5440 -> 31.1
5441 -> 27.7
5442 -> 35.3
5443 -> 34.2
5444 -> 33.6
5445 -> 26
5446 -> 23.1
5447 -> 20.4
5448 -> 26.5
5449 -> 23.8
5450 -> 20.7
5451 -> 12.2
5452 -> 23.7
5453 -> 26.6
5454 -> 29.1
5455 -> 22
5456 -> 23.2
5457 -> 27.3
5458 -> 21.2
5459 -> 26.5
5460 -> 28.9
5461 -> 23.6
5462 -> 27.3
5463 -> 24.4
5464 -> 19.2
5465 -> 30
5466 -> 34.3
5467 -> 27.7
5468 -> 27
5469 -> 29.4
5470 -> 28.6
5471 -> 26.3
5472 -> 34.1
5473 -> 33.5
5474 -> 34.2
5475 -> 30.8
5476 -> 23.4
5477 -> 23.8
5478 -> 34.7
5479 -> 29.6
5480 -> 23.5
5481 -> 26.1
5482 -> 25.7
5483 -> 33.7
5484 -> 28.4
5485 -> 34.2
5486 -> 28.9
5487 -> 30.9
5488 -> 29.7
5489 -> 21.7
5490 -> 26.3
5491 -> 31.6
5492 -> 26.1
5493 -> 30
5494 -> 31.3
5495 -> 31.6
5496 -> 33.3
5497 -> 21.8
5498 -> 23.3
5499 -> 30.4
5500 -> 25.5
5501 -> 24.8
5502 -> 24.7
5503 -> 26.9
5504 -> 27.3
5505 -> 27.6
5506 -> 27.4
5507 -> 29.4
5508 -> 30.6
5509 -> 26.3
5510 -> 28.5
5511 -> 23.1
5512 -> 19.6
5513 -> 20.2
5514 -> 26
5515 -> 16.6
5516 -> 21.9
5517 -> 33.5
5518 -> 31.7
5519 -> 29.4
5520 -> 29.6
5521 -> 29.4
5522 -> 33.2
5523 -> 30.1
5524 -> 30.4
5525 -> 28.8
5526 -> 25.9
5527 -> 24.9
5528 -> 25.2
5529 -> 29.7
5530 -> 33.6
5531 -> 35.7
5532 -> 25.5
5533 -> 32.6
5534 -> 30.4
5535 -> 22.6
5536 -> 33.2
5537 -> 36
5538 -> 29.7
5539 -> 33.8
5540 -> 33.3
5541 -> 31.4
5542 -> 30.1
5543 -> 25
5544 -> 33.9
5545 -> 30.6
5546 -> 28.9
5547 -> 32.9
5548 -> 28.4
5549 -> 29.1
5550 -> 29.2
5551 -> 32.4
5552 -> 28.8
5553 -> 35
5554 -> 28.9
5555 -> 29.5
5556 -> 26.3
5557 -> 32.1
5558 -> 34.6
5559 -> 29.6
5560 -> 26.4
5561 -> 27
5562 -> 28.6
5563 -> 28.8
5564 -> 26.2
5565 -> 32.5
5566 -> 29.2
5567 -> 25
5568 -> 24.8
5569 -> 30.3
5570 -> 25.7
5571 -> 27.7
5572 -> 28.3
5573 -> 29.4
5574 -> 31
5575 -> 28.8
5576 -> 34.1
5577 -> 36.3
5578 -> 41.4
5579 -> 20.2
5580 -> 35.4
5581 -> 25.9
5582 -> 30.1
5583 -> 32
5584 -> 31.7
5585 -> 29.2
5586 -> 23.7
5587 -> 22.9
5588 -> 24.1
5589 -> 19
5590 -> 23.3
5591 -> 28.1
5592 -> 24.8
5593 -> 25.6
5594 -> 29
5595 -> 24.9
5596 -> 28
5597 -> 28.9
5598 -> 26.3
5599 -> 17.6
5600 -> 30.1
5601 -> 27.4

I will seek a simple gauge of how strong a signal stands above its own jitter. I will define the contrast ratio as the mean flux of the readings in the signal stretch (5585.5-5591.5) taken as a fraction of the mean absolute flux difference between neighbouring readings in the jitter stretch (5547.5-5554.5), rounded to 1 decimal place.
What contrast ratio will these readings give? 7.1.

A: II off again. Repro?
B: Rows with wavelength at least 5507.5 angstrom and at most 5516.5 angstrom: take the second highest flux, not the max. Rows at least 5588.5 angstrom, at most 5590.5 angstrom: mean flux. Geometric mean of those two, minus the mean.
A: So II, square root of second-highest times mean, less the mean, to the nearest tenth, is 3.4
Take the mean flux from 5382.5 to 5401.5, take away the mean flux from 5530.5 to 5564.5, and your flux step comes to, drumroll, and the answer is -3.2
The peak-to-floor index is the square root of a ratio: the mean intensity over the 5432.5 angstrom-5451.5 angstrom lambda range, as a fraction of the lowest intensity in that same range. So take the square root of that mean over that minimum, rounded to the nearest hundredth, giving 1.50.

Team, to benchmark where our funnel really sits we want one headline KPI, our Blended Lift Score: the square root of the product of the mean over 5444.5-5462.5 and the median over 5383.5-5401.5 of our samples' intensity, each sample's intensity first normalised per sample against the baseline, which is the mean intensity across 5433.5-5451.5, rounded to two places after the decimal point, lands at 0.95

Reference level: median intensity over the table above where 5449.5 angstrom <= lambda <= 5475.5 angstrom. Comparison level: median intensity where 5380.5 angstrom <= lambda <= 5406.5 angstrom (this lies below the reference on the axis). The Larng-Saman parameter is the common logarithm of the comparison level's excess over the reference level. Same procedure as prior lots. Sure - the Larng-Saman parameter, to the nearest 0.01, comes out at -0.22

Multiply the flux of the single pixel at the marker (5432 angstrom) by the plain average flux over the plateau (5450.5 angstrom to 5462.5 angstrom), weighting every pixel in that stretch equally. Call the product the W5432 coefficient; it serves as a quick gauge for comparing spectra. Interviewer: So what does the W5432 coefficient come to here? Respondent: 809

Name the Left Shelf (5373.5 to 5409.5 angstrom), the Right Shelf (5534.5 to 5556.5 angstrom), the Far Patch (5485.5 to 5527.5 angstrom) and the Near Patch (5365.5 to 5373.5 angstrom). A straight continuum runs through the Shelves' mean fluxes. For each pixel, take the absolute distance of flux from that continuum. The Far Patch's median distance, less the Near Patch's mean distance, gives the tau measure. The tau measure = -2.0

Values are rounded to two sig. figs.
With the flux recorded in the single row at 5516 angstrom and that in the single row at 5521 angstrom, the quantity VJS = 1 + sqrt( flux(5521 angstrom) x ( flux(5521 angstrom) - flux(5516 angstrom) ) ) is 16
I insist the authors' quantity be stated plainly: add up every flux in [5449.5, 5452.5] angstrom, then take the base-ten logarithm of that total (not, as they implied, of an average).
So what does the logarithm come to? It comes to 1.75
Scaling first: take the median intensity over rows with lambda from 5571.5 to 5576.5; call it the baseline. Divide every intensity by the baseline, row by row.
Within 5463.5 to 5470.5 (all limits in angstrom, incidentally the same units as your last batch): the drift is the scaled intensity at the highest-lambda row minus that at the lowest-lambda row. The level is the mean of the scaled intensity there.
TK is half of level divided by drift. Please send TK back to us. 1.5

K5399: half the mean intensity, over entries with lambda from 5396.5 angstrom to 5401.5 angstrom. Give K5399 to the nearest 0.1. 13.3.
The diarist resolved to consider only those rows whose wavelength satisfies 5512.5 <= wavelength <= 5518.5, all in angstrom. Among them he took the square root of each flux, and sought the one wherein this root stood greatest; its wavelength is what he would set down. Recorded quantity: 5517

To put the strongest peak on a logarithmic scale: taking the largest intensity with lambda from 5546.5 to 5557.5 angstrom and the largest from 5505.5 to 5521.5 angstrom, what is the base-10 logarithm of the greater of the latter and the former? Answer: 1.54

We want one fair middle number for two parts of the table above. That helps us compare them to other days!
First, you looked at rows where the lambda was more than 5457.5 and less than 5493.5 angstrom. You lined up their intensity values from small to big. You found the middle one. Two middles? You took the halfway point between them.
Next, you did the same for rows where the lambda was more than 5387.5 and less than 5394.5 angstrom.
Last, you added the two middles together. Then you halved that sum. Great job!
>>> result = 28.7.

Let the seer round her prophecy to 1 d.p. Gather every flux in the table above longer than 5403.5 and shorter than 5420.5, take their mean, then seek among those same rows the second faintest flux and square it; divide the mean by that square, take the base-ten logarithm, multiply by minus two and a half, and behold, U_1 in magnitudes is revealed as 3.1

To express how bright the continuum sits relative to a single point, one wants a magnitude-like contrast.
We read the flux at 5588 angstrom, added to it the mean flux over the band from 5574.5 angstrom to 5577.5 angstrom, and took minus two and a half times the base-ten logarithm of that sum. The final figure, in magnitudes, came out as -4.39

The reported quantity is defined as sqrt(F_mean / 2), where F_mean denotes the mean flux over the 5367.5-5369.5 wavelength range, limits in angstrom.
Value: 3.97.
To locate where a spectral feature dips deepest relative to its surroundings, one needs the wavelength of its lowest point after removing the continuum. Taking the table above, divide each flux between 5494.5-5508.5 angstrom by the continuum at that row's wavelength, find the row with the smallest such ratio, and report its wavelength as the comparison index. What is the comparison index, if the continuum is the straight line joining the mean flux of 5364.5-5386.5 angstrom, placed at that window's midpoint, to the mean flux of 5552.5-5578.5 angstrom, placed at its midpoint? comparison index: 5497 angstrom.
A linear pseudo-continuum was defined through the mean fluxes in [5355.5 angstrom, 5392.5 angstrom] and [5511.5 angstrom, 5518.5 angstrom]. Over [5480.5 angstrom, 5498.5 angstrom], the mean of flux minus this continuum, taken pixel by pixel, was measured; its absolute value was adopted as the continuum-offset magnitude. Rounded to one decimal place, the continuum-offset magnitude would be 3.6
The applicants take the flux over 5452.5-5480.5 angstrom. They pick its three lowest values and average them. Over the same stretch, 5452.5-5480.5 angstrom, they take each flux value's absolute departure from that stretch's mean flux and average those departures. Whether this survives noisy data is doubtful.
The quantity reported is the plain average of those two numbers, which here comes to 12.1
